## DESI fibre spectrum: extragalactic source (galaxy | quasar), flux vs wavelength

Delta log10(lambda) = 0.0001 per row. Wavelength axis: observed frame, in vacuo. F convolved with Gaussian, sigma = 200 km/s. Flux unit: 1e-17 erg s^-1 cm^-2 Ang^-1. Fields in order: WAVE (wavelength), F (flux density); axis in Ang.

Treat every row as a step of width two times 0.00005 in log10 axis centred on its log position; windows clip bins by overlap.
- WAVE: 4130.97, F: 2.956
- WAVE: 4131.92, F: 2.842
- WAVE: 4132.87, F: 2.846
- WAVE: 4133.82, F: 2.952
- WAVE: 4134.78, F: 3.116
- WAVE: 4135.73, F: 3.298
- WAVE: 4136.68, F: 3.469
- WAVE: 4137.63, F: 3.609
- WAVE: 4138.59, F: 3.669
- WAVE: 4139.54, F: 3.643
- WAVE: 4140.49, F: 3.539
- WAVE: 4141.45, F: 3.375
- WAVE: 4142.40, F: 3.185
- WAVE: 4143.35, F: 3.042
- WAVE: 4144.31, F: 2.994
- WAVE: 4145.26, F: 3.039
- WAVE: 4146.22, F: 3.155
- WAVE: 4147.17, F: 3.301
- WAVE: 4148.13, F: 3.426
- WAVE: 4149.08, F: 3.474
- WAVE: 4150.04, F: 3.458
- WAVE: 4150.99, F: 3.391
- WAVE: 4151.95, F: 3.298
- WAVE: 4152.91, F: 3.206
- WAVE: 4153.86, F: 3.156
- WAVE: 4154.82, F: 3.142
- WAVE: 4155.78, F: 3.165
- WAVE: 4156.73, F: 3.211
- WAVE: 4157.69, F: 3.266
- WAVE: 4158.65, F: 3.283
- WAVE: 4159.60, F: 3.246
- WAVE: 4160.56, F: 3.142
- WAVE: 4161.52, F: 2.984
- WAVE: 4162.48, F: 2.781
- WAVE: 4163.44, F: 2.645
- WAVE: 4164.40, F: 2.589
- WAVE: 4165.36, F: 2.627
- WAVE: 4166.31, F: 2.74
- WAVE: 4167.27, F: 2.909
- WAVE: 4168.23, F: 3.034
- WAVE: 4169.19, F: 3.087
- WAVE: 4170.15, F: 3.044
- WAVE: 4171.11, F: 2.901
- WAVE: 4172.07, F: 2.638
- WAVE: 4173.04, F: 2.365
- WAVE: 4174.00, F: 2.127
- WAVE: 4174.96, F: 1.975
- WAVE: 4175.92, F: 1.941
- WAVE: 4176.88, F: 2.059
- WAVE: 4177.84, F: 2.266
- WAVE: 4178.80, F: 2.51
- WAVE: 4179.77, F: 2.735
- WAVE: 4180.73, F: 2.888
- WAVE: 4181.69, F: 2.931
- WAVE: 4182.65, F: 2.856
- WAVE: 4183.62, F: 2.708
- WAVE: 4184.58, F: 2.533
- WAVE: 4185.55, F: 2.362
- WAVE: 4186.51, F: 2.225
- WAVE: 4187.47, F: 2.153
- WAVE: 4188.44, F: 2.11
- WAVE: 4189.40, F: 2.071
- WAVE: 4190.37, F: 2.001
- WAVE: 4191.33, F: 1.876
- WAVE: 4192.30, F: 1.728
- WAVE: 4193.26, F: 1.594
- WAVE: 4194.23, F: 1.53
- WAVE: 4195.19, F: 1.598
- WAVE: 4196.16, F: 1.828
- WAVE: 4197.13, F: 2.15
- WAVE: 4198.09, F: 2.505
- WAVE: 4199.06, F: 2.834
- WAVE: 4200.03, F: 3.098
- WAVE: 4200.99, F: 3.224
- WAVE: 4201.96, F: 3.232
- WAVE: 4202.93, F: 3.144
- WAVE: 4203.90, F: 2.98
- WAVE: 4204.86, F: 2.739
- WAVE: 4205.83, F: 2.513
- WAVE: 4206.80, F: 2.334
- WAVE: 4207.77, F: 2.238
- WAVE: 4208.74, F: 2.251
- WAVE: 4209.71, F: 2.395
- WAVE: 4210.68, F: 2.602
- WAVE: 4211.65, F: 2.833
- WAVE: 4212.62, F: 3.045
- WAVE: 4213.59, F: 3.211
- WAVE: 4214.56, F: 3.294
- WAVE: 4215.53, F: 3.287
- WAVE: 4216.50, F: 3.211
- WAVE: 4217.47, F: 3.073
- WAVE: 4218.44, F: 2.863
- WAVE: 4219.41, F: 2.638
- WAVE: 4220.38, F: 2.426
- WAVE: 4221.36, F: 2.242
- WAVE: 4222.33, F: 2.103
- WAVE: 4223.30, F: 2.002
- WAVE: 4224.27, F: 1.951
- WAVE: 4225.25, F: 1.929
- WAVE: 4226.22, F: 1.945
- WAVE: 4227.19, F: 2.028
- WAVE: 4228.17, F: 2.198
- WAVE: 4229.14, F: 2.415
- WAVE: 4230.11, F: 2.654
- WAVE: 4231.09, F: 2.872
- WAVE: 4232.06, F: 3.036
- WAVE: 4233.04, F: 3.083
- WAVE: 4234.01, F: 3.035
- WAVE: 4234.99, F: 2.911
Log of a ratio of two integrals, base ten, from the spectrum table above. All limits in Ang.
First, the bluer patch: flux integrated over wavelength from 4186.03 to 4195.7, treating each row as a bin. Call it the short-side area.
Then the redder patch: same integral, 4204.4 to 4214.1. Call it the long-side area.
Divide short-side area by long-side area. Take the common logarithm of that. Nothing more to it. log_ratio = -0.14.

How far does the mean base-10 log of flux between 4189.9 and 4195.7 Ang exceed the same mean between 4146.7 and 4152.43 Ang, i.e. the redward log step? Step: -0.30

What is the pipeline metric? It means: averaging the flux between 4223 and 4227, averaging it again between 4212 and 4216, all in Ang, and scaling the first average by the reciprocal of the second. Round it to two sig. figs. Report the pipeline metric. 0.61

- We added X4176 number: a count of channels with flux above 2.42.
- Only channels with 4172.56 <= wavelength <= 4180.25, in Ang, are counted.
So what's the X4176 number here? 2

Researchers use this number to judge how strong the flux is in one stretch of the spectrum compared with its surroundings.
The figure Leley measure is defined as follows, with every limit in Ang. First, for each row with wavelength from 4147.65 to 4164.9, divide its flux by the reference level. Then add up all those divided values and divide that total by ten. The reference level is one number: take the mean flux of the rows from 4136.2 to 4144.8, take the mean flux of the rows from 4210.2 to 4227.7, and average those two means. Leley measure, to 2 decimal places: 1.90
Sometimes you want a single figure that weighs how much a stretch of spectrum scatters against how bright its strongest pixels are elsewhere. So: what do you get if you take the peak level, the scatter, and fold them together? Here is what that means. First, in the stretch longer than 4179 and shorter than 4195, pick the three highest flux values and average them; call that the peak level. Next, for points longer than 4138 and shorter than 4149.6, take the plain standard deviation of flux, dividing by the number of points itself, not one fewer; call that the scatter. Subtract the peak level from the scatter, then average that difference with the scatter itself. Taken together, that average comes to -1.22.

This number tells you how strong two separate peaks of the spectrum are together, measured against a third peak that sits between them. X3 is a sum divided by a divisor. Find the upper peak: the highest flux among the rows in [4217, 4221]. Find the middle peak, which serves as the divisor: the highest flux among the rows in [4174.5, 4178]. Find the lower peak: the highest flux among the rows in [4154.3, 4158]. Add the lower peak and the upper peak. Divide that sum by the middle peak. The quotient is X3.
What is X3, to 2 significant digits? 2.8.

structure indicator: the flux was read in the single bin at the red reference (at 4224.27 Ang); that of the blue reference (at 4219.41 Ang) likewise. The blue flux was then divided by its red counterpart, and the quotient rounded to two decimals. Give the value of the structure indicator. 1.35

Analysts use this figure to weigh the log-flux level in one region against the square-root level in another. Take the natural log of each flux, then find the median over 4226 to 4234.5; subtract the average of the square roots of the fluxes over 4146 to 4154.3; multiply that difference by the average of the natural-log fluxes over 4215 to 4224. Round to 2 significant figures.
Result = -0.81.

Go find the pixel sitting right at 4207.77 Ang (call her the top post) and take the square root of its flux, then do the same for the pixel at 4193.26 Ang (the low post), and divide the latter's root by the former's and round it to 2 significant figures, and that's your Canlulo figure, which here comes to 0.84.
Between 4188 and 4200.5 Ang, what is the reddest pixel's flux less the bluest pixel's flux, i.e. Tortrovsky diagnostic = 1.0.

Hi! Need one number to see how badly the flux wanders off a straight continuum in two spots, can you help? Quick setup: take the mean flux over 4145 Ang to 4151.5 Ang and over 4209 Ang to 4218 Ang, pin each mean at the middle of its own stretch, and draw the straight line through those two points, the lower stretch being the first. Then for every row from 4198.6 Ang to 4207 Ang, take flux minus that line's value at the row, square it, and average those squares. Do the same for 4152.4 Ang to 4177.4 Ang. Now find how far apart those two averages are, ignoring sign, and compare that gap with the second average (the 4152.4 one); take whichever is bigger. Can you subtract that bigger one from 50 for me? 49.7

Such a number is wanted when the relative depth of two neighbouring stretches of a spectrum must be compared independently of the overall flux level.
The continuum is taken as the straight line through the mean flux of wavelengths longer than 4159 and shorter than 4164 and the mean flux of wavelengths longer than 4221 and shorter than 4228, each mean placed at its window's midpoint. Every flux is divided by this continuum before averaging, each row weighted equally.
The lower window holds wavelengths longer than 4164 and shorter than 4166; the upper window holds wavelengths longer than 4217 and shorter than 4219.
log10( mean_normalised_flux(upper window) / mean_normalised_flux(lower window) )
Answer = 0.19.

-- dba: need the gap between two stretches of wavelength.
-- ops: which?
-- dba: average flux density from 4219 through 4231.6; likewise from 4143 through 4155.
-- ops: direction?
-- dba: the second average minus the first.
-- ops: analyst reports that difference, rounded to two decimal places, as 0.98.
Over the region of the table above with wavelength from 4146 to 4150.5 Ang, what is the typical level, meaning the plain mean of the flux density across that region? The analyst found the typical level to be 3.4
